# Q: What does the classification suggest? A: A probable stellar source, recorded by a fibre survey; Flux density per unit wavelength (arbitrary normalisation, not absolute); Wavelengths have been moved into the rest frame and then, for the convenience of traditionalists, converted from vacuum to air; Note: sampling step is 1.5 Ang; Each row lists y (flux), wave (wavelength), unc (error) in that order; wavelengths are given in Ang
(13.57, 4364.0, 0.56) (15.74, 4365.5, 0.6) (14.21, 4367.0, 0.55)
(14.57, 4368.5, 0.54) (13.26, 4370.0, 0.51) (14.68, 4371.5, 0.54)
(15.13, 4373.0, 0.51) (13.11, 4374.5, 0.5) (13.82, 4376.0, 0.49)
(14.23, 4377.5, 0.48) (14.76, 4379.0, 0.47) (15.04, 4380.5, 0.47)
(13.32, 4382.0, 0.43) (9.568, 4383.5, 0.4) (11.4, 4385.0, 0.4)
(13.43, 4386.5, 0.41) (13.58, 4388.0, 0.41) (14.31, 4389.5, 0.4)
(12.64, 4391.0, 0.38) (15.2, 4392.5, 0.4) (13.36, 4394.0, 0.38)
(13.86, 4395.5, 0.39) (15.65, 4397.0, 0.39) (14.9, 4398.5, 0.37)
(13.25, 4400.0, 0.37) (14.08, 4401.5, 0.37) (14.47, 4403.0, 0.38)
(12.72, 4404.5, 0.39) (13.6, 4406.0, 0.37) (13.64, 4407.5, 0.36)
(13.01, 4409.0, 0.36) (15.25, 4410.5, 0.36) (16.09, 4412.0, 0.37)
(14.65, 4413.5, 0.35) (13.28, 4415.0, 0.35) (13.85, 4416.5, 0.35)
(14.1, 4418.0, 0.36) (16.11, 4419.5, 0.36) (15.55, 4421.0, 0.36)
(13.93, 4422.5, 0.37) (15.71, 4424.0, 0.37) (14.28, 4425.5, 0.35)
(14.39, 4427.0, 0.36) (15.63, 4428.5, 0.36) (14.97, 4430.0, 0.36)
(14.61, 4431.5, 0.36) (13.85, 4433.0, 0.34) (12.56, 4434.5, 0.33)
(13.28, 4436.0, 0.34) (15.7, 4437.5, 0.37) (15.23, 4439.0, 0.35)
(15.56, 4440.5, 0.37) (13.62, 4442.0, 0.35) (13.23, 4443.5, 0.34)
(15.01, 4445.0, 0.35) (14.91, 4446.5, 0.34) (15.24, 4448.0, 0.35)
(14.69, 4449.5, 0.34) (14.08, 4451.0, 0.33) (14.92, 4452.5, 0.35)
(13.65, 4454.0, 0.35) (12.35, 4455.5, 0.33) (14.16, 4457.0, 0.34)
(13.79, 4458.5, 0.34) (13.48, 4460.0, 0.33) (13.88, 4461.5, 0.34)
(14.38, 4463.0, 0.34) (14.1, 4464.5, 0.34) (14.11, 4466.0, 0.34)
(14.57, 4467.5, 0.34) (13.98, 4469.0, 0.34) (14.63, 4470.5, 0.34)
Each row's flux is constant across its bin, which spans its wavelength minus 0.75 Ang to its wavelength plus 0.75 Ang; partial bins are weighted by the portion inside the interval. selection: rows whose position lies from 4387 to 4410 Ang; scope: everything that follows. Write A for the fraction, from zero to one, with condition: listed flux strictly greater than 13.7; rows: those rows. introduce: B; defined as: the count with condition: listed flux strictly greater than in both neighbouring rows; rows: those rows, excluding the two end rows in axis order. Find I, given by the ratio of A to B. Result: 0.09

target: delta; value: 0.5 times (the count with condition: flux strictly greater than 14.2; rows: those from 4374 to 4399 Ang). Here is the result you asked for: 3.5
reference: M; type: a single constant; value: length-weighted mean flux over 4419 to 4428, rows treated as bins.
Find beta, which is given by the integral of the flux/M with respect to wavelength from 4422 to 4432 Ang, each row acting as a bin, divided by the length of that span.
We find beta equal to 0.989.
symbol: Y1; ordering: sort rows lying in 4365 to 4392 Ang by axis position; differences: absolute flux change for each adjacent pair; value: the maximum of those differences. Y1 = 3.75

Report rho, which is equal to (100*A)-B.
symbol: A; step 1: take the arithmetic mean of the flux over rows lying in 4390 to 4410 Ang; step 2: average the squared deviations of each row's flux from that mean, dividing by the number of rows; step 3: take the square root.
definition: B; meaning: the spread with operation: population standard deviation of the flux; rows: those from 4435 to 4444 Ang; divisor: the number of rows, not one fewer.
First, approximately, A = 0.91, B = 1.08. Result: 90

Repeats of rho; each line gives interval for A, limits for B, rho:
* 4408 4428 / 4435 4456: 98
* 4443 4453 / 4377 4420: 63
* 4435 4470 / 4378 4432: 79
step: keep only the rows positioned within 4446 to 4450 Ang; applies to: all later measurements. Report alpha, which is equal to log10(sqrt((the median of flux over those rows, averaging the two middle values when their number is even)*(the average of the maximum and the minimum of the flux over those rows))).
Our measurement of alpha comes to 1.174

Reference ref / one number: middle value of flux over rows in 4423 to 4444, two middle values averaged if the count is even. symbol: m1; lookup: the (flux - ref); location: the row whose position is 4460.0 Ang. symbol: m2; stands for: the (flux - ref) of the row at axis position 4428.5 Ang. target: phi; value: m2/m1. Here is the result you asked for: -1.1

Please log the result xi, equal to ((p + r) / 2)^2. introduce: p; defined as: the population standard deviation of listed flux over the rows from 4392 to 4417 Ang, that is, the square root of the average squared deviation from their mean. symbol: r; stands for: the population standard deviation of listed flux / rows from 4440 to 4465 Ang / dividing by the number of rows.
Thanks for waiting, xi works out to 0.76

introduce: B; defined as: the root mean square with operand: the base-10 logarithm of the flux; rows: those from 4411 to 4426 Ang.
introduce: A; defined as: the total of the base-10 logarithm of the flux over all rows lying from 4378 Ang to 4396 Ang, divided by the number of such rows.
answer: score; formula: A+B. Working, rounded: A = 1.12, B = 1.17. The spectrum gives 2.29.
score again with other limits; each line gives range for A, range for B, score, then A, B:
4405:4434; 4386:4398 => 2.31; 1.16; 1.15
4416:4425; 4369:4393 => 2.30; 1.17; 1.13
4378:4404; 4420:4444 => 2.29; 1.13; 1.16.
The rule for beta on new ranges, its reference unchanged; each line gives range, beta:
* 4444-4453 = 0.985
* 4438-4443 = 0.986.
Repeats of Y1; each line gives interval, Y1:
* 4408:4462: 2.42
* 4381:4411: 3.75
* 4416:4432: 2.01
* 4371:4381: 2.02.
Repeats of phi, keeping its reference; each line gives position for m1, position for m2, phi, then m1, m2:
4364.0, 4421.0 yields -1.1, -0.9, 1.05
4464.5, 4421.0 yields -2.6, -0.4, 1.05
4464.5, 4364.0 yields 2.3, -0.4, -0.93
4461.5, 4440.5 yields -1.7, -0.6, 1.06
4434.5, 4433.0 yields 0.3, -1.9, -0.65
